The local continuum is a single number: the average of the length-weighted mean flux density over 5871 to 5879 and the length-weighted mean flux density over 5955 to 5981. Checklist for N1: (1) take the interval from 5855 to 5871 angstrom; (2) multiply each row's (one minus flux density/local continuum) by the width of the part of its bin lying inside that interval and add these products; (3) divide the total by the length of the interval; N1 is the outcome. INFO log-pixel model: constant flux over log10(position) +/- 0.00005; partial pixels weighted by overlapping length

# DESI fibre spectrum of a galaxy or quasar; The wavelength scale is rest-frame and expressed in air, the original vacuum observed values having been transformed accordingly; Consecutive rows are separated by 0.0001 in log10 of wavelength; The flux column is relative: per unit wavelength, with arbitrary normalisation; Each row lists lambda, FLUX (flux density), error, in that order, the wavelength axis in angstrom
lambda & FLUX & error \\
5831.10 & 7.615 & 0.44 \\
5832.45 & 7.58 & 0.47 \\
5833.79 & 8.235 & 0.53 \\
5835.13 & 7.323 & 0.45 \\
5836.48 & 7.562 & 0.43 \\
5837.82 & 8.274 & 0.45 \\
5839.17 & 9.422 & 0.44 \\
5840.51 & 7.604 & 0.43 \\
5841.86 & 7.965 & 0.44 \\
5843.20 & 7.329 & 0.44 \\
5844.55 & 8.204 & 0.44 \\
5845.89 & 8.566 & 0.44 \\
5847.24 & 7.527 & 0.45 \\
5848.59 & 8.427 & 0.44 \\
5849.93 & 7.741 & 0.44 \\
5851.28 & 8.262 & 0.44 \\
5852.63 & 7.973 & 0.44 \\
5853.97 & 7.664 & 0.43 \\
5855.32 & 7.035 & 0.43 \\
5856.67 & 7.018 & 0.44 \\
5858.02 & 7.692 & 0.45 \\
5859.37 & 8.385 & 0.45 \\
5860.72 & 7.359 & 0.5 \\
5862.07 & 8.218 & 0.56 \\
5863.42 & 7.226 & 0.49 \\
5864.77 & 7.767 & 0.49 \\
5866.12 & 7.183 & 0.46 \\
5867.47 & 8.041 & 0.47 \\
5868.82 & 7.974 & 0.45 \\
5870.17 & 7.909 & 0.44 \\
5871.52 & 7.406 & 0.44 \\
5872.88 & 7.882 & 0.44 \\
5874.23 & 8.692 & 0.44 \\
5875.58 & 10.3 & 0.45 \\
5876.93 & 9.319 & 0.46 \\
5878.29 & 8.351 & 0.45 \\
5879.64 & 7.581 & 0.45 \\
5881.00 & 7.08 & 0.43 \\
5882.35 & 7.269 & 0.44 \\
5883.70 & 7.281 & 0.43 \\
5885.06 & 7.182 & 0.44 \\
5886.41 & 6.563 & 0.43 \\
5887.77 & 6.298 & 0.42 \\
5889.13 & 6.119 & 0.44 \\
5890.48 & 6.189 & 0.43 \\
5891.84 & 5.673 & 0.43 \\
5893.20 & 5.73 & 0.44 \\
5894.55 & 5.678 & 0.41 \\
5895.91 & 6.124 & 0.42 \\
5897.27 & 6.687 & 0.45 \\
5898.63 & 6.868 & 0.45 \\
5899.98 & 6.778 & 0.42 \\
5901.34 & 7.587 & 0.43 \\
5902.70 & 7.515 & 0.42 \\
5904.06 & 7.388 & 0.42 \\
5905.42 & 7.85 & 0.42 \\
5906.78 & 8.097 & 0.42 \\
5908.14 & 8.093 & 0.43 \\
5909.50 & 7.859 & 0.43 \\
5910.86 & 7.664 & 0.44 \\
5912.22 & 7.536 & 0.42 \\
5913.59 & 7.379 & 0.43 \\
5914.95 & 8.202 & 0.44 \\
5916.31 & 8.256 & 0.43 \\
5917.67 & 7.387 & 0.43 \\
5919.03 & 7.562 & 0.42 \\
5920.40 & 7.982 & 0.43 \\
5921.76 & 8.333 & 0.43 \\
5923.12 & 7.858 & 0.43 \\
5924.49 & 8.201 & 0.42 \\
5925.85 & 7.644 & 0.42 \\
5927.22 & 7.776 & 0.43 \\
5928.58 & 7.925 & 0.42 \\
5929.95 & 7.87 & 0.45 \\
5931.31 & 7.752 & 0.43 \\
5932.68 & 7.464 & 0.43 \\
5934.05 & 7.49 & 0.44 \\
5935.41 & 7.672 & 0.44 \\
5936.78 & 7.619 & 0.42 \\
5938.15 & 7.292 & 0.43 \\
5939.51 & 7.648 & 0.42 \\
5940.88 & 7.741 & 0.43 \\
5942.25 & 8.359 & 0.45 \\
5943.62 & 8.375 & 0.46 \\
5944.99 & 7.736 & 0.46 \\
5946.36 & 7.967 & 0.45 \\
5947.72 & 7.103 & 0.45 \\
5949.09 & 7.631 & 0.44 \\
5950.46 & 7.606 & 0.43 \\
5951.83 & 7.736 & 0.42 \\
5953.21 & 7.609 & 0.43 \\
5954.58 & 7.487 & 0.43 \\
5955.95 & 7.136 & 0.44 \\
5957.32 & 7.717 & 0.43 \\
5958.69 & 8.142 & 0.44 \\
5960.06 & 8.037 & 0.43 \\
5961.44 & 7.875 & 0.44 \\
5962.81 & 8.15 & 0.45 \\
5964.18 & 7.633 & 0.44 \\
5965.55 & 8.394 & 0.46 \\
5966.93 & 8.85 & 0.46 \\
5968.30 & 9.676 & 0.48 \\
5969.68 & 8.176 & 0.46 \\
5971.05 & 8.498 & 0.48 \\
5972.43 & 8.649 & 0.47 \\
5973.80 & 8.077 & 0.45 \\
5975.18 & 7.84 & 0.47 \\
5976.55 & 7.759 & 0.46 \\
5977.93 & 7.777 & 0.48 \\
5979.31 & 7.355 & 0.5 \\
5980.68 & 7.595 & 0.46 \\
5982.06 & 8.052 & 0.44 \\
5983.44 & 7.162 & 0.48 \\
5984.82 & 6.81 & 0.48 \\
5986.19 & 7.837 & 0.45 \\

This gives 0.09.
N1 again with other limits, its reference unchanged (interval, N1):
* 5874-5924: 0.12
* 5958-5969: 0.00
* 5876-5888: 0.10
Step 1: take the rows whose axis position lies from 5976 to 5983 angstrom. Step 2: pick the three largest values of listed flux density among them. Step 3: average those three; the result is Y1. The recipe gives 7.86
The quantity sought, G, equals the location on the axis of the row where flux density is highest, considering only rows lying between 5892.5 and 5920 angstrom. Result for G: 5916.31 angstrom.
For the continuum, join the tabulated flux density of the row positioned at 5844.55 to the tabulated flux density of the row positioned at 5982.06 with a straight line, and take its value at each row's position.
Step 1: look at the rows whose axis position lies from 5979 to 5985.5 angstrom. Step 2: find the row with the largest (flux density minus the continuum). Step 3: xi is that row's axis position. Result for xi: 5982.06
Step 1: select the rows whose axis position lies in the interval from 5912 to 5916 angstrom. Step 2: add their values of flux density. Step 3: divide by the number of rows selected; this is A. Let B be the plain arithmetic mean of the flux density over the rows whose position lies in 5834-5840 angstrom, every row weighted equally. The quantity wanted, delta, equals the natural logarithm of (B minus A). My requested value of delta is -0.8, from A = 7.71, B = 8.15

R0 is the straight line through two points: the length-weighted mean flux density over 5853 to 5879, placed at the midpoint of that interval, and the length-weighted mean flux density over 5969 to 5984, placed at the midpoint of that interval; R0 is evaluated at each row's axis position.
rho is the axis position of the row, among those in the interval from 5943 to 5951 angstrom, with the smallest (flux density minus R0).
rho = 5947.72 angstrom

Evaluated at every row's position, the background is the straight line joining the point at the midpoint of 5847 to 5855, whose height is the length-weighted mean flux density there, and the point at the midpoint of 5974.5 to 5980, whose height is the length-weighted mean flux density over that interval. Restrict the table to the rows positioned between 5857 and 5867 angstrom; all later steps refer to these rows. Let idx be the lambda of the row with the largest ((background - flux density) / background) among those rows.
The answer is 5866.12 angstrom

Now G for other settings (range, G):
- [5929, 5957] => 5943.62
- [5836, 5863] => 5839.17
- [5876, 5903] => 5876.93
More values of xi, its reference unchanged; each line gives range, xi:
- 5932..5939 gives 5935.41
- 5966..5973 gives 5968.30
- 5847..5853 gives 5848.59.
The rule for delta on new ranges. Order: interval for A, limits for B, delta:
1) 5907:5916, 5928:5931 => -2.2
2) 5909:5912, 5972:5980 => -1.9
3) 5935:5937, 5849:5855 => -1.3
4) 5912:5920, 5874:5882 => -0.2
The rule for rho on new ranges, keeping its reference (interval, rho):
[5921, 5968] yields 5947.72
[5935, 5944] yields 5938.15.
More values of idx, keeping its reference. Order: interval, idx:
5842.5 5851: 5843.20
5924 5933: 5932.68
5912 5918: 5913.59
